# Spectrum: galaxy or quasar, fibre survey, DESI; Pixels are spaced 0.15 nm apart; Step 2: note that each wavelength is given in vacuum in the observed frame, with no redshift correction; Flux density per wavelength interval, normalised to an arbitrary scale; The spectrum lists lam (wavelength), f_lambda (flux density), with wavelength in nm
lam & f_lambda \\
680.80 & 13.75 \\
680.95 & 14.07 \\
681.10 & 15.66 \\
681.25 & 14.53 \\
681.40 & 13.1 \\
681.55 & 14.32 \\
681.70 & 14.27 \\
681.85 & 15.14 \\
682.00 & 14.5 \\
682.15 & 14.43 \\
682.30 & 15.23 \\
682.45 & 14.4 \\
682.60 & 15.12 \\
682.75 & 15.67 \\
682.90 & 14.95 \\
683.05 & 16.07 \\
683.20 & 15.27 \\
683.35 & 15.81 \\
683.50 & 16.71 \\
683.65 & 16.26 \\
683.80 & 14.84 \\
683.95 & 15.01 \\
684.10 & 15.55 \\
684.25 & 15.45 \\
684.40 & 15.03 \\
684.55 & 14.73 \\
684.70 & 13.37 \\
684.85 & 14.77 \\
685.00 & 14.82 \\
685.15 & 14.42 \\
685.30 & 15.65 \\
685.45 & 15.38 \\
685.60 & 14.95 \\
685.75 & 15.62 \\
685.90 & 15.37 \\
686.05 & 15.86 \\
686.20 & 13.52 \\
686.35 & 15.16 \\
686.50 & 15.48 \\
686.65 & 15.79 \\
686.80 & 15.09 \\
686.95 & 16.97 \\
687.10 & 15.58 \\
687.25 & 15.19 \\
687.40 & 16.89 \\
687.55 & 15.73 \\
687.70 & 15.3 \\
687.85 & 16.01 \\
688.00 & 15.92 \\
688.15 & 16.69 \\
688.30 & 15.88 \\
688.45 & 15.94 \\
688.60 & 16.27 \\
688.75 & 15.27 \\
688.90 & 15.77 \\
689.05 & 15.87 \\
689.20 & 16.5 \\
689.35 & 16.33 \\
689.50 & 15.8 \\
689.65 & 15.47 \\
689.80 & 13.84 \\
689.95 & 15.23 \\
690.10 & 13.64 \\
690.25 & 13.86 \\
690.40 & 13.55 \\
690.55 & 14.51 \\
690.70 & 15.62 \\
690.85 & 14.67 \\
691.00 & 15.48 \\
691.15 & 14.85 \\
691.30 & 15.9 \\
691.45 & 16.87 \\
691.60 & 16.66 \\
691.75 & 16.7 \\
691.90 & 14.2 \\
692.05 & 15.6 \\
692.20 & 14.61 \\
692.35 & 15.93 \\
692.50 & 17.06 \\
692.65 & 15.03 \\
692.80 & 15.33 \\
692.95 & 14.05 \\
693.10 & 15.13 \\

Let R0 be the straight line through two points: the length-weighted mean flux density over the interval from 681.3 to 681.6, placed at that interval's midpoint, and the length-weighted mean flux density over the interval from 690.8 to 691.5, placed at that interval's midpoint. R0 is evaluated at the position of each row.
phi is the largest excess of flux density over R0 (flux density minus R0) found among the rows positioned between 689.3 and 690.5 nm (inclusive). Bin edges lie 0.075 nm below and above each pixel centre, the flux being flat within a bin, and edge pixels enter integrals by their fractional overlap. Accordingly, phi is 1.13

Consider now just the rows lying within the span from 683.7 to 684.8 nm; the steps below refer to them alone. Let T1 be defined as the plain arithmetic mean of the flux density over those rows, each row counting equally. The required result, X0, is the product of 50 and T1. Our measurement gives 743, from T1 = 14.9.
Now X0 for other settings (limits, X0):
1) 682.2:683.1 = 762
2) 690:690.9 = 715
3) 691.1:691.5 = 794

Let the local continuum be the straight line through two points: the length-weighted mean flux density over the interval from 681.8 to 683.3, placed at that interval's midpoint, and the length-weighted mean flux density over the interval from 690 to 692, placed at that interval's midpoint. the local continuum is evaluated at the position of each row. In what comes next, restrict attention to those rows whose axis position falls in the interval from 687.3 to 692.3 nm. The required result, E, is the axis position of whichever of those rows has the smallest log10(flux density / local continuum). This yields 690.40 nm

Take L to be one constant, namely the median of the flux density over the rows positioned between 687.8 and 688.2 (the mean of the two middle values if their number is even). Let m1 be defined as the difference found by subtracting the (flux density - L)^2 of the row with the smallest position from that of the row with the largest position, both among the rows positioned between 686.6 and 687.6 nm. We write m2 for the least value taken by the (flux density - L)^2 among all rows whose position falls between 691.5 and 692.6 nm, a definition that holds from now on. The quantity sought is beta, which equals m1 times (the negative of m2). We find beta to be 0.000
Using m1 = 0.03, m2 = 0.0064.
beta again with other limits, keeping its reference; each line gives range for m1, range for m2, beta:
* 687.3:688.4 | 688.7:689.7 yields 0.015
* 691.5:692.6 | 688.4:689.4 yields -0.003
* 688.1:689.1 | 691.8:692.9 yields 0.003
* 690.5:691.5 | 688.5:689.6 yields 0.030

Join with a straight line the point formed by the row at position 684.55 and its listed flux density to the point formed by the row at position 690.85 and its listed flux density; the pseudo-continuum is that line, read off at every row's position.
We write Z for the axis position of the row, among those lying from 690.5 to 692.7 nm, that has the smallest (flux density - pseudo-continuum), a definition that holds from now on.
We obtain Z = 691.90 nm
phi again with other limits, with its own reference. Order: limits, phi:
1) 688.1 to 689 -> 1.71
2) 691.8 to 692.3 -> -0.11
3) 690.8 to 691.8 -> 1.28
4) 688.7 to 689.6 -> 1.33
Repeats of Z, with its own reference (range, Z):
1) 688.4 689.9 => 689.80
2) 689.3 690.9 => 690.40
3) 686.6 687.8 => 686.80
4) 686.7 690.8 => 690.40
